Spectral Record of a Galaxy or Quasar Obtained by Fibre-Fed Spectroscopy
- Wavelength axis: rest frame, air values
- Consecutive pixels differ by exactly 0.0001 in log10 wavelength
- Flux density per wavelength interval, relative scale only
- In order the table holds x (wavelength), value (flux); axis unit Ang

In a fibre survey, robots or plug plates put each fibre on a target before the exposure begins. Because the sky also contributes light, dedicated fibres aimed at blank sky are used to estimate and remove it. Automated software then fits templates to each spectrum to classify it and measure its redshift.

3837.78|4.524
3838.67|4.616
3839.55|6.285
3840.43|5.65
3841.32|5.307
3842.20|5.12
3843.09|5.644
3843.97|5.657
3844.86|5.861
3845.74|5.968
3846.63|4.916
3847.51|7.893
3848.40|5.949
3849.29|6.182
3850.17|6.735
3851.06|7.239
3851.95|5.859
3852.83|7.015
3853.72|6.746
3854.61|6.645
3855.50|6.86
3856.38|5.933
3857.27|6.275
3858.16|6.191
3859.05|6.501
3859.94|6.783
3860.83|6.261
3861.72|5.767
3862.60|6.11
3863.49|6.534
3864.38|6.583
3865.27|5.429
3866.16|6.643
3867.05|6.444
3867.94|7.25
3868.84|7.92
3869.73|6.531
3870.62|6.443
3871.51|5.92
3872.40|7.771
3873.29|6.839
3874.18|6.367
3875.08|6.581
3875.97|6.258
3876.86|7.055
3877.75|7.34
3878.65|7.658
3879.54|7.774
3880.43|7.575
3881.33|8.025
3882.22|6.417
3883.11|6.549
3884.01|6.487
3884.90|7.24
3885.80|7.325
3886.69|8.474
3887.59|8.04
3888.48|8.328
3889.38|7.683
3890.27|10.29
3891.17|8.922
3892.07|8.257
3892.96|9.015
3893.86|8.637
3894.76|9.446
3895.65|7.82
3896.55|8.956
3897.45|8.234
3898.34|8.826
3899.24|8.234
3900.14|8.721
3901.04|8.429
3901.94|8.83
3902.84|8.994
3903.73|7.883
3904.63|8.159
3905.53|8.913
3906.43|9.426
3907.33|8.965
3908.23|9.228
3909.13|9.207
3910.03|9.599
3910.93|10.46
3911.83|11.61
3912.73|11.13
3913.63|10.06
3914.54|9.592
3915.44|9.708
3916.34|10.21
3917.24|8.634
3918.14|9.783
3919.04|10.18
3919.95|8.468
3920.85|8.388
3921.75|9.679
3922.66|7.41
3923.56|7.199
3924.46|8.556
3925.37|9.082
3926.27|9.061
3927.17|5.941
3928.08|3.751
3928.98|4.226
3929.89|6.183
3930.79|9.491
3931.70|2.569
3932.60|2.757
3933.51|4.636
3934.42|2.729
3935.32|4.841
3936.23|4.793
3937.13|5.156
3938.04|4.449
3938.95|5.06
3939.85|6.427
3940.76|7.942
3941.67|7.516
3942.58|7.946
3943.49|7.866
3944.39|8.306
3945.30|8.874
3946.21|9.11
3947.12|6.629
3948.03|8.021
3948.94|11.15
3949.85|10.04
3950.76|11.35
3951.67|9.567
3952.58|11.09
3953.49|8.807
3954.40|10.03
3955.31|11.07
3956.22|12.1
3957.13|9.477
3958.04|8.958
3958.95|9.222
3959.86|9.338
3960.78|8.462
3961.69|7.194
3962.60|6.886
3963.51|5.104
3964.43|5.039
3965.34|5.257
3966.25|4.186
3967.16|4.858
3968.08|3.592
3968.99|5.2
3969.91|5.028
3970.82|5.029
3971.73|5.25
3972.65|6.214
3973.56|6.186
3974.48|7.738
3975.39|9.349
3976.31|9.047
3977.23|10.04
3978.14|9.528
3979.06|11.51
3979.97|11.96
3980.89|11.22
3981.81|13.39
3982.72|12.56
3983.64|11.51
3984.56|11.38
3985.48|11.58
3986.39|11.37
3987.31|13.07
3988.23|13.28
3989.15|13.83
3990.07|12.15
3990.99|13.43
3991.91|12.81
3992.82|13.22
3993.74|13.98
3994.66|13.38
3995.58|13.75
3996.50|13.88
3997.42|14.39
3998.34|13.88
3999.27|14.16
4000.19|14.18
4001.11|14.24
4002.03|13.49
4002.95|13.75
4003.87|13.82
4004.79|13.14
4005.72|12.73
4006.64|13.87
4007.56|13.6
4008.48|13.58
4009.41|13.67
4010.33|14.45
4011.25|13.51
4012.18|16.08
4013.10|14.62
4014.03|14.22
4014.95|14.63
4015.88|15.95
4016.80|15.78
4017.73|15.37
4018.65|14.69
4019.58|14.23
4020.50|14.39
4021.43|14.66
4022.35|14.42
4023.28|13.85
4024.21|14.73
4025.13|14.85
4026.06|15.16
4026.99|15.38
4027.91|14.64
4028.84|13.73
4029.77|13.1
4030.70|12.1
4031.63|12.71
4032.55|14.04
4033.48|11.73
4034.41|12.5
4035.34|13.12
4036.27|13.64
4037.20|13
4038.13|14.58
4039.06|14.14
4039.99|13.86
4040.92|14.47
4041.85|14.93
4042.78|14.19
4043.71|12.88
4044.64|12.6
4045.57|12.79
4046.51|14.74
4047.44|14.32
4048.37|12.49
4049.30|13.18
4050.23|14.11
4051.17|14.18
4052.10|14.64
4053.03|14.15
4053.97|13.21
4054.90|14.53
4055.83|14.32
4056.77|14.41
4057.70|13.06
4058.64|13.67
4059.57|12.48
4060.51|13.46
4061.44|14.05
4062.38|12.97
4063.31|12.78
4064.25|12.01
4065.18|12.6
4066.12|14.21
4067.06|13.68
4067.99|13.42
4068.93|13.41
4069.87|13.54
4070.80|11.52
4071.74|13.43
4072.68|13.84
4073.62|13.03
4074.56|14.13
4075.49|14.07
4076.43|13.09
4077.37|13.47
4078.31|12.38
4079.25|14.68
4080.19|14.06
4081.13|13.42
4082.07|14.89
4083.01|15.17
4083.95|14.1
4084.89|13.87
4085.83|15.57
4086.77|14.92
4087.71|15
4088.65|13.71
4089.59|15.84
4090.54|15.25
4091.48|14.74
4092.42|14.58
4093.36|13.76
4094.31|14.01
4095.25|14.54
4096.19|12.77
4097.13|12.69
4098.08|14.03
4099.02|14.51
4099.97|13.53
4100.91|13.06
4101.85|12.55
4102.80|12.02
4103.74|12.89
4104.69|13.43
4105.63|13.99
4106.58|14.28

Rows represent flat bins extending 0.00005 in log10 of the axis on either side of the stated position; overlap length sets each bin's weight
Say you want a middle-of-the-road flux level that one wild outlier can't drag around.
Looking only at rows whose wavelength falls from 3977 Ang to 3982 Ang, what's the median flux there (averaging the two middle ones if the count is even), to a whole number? 11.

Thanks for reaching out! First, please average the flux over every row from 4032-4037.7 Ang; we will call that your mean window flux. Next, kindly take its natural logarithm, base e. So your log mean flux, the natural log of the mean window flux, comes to 2.6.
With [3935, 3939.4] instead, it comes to 1.6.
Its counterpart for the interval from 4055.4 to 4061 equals 2.6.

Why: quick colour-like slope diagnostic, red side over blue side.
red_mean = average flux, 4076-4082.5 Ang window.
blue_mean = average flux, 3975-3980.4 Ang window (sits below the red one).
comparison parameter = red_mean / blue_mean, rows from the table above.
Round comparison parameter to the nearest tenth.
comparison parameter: 1.3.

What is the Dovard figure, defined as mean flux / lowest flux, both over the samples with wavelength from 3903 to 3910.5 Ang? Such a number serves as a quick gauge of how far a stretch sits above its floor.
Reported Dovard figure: 1.13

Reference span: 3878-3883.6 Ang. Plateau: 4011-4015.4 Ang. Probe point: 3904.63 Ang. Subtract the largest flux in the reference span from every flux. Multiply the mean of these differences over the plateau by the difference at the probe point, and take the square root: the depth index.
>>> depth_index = 0.9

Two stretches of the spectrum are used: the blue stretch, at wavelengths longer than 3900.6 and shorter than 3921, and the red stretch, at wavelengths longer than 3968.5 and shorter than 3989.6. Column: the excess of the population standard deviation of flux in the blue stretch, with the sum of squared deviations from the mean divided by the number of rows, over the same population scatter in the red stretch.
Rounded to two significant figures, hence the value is -2.0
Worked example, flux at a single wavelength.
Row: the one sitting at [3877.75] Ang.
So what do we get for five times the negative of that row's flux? -37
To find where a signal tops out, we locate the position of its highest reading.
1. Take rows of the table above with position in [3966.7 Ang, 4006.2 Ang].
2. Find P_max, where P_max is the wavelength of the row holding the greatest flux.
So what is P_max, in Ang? 3997.42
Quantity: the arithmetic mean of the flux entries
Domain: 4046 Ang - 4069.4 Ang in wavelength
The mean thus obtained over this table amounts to 13.6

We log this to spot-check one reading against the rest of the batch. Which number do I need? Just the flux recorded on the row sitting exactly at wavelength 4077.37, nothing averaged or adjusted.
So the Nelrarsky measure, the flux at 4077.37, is 13.47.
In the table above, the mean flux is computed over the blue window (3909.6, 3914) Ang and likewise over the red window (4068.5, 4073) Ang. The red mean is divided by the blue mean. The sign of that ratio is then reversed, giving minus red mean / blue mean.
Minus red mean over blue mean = -1.2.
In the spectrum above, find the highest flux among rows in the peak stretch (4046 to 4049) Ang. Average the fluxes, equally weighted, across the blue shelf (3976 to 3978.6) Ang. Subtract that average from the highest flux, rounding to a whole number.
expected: 5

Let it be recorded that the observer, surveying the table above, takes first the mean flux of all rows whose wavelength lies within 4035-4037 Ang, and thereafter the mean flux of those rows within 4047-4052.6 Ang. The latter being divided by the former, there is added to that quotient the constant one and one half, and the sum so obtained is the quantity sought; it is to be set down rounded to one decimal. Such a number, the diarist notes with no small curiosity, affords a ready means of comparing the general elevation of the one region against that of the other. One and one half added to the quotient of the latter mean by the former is 2.5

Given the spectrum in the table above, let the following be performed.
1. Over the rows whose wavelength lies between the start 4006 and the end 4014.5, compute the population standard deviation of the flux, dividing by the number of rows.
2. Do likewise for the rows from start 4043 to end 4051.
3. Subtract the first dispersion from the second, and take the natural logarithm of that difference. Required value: -3.2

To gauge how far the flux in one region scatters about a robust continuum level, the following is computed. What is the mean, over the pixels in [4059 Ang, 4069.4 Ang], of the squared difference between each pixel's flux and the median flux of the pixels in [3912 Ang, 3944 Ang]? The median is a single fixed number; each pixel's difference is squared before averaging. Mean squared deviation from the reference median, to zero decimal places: 29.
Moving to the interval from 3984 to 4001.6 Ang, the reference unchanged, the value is 30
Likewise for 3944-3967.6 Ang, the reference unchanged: 5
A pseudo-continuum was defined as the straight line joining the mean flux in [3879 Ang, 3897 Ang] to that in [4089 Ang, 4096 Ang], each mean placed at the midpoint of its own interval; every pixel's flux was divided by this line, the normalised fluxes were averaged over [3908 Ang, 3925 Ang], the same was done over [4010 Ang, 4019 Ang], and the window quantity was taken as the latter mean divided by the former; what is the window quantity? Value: 1.17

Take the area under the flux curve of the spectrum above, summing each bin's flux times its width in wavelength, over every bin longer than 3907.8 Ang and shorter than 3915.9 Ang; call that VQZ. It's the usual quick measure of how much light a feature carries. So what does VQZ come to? 82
